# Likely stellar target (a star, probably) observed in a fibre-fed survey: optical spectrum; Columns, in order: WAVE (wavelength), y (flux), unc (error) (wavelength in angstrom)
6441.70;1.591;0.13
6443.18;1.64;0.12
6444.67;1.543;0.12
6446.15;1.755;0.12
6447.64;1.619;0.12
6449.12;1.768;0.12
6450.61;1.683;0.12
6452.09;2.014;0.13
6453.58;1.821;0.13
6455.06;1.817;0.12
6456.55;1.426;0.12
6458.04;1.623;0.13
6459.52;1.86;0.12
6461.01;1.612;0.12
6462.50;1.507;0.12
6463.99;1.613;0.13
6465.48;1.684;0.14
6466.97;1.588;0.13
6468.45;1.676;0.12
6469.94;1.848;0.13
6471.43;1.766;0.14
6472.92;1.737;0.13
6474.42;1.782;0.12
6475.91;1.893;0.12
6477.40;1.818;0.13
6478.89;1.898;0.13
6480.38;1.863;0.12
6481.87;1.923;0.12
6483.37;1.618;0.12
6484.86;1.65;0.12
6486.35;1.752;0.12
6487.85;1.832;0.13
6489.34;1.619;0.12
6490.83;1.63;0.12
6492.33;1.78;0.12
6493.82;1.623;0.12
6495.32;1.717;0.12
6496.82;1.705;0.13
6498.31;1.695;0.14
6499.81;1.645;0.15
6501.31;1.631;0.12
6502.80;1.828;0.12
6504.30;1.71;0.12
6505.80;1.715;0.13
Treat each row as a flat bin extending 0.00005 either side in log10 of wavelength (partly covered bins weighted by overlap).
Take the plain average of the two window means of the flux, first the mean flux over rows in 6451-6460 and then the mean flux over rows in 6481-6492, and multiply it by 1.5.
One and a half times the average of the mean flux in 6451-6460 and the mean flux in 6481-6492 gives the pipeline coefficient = 2.61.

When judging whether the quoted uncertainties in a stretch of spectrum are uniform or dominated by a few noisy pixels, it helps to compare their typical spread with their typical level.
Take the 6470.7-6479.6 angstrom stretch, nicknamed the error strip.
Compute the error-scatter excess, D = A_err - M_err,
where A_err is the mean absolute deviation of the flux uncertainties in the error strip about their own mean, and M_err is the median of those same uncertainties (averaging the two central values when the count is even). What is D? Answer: -0.124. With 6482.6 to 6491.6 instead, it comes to -0.117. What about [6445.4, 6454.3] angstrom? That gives -0.116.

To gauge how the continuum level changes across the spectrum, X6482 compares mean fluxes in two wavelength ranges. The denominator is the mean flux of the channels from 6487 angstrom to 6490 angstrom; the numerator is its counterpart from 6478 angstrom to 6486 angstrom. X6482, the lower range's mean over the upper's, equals 1.04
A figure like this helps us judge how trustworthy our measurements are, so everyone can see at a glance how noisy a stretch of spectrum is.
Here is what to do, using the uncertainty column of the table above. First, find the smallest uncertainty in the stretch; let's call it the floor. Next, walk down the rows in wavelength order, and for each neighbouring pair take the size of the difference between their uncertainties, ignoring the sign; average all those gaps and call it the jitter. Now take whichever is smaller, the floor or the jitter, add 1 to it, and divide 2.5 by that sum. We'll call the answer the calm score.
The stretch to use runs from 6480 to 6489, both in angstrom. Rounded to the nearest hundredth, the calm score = 2.50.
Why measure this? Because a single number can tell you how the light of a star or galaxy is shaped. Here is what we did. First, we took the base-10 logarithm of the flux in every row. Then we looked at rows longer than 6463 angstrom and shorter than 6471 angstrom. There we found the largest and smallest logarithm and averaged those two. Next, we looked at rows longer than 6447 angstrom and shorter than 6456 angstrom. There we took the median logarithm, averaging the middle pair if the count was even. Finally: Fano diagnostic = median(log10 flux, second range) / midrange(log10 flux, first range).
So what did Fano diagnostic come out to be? 1.08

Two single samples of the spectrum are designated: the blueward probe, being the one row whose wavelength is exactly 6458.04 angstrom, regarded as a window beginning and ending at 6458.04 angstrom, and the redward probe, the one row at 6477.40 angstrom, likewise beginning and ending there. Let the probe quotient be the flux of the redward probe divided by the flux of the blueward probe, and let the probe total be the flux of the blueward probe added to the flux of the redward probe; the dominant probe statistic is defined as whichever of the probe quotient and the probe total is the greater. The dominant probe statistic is 3.44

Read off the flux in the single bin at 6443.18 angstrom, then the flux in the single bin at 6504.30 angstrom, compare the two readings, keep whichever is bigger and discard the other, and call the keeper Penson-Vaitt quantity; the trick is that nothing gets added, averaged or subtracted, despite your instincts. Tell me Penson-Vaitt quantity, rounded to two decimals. 1.71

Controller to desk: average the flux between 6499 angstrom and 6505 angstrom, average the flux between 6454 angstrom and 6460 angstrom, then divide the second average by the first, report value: 0.99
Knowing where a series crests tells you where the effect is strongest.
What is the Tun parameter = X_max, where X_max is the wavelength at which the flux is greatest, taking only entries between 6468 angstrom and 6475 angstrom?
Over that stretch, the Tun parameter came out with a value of 6469.94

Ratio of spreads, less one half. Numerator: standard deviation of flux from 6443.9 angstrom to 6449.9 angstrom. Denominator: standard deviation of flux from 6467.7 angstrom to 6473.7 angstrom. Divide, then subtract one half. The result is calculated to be 1.0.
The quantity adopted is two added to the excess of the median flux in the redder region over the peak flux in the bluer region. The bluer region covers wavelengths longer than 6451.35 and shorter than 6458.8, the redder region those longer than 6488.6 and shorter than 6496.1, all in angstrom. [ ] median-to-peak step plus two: 1.62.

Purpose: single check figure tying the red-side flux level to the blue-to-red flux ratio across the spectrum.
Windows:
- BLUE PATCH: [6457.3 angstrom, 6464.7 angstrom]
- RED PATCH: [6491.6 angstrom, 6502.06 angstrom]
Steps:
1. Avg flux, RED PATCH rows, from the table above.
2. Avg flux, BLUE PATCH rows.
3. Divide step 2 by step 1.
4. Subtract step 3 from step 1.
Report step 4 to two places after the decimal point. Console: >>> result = 0.71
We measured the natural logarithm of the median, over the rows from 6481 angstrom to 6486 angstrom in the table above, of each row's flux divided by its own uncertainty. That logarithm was 2.62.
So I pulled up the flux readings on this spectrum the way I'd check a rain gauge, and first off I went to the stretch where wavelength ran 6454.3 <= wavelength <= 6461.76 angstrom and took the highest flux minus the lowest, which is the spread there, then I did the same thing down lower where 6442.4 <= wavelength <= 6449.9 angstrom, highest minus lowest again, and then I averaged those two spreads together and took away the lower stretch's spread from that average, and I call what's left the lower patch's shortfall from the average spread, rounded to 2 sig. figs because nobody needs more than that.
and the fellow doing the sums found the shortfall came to 0.10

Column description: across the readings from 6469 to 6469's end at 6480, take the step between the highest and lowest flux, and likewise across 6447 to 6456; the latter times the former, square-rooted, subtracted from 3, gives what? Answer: 2.75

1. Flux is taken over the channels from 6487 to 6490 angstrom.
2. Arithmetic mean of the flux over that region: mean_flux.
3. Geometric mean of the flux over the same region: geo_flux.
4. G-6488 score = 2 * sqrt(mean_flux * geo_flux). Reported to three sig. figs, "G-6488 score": 3.45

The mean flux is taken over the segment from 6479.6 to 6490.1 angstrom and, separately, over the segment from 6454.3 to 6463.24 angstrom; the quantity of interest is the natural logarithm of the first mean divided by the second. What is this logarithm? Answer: 0.065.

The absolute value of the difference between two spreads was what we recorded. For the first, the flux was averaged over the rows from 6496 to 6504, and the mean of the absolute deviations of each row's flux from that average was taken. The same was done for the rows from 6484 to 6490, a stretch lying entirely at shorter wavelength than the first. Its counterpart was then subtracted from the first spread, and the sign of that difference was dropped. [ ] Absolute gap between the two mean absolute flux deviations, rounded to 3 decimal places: 0.026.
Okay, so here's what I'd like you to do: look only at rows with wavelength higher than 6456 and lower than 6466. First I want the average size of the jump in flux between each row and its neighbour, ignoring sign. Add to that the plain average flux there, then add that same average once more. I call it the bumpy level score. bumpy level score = 3.40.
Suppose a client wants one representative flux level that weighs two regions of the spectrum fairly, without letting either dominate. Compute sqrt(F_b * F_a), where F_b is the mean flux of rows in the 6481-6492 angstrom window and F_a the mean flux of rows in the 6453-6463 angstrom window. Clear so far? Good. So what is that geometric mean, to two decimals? 1.69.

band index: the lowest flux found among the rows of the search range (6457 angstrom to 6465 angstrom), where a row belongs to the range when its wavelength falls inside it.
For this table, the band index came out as 1.507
